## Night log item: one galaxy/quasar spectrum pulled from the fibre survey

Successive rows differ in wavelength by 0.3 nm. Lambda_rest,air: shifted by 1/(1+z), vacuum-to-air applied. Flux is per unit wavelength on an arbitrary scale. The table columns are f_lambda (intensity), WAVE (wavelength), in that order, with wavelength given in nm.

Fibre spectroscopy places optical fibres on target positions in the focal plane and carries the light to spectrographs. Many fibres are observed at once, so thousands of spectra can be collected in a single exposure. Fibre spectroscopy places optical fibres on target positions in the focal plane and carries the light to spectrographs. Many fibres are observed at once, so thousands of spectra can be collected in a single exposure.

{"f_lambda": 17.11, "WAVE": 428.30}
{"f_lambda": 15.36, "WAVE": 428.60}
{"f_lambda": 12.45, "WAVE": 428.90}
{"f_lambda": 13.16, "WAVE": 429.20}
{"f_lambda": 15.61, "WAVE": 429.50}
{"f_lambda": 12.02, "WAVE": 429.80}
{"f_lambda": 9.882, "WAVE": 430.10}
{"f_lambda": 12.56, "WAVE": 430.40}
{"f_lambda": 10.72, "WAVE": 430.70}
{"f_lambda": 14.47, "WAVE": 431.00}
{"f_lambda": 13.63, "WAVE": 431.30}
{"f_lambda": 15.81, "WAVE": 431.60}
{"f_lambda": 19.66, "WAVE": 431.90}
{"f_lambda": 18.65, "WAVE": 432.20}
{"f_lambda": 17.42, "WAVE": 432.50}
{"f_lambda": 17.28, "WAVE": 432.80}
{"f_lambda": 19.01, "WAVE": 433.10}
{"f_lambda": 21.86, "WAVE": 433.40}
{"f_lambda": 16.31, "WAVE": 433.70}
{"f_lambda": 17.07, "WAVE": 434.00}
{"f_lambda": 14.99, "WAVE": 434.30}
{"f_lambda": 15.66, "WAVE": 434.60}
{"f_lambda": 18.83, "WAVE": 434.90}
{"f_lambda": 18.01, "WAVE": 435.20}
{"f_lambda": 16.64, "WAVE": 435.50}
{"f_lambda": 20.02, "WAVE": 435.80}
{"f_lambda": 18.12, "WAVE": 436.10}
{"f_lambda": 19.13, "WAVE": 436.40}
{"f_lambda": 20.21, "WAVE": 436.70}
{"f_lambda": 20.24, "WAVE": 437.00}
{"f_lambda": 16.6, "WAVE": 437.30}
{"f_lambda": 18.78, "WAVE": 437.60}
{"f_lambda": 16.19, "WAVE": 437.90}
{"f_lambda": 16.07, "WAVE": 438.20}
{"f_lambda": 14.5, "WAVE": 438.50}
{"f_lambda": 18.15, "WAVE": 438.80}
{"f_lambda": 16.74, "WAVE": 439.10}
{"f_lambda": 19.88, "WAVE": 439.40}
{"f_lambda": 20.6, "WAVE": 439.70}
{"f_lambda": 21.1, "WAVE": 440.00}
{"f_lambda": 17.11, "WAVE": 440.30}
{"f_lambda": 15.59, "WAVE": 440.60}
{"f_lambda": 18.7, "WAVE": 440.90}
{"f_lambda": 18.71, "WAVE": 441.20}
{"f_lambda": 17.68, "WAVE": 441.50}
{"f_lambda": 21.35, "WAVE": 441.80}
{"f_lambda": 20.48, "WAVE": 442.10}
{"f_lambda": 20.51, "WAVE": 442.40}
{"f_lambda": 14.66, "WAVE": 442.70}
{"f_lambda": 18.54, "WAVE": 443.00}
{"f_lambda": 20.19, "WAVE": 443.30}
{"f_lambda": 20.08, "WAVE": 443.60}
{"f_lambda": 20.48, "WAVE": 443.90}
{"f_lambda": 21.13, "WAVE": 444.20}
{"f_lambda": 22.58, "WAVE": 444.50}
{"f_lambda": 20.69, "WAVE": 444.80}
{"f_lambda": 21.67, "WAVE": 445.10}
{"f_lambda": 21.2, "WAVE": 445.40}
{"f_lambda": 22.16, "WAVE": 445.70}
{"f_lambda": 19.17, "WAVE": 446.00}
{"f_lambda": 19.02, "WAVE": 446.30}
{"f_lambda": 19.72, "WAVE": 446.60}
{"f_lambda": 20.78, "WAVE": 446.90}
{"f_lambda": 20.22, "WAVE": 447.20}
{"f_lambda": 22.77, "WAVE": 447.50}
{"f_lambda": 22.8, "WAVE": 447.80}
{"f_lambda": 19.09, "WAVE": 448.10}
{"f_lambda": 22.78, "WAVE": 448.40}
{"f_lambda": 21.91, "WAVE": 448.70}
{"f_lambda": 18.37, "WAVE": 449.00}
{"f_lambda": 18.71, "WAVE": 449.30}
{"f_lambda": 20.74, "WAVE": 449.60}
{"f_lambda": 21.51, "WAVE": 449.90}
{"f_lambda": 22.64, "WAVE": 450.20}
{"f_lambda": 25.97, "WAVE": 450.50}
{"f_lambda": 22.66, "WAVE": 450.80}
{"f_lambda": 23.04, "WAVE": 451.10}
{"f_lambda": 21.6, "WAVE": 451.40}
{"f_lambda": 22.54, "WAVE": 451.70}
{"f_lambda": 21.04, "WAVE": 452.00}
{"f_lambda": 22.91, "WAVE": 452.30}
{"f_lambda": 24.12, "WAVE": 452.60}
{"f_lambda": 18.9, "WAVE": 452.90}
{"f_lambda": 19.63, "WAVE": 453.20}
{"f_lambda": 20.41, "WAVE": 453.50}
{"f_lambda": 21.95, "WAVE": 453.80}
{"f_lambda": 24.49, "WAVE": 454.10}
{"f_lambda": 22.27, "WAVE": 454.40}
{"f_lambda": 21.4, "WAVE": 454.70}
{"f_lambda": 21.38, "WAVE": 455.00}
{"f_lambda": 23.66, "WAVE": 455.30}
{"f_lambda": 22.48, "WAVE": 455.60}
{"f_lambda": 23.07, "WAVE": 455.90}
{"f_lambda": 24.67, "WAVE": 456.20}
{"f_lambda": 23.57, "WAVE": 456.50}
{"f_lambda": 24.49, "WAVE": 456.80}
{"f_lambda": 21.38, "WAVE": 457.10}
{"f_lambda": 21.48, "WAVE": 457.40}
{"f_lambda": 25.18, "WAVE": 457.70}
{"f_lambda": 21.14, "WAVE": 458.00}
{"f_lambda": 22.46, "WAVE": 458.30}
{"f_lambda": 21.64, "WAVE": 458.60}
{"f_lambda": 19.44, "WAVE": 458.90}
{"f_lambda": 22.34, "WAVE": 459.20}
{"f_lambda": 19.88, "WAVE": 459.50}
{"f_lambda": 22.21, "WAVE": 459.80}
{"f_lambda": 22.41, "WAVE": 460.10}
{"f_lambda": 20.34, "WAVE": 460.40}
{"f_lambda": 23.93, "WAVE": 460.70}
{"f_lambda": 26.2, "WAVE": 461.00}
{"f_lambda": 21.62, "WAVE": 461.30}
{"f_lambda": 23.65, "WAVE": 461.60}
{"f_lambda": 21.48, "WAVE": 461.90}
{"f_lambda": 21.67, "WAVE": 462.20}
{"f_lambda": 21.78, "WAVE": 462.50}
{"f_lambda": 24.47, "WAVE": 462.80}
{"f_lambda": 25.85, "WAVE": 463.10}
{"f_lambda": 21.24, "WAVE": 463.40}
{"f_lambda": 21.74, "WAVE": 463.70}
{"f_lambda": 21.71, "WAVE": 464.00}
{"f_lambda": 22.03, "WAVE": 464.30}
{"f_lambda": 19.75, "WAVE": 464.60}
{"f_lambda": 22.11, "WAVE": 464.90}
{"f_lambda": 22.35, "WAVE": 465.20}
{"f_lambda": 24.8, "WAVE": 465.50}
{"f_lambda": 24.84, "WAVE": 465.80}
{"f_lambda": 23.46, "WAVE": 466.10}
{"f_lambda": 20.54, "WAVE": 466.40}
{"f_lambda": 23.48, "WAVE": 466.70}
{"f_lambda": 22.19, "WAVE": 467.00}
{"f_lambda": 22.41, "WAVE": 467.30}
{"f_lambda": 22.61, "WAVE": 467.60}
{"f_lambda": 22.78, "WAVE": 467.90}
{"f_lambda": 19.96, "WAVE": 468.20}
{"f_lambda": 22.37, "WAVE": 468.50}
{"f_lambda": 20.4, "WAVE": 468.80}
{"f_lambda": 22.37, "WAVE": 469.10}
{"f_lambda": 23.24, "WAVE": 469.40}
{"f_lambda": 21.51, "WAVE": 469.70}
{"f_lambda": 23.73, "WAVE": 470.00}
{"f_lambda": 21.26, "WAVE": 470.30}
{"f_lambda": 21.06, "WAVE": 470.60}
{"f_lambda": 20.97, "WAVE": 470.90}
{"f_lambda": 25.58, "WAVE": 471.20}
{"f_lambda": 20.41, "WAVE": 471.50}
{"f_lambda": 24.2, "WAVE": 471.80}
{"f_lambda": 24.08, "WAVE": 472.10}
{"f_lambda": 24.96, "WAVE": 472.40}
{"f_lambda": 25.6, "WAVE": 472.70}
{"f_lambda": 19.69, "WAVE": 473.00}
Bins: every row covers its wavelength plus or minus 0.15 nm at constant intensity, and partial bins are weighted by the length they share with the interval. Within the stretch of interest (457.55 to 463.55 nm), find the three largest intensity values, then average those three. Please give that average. 25.7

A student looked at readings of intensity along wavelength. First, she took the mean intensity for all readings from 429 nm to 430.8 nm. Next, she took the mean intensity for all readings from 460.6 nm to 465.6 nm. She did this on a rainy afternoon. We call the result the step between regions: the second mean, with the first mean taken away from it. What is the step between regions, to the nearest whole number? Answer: 10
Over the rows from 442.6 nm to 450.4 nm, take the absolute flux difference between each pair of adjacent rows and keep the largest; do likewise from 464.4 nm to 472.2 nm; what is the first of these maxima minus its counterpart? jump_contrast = -1.3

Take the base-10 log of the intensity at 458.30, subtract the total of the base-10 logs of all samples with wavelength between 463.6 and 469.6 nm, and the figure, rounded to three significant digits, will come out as -25.6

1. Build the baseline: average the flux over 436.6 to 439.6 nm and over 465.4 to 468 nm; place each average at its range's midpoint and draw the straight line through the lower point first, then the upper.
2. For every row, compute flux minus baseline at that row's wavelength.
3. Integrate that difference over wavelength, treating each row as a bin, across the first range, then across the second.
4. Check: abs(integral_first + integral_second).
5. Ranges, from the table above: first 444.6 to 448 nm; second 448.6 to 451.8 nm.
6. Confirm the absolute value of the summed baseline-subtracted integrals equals 12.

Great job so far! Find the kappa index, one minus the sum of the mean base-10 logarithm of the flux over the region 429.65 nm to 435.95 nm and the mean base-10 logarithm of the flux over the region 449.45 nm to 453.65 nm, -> -1.54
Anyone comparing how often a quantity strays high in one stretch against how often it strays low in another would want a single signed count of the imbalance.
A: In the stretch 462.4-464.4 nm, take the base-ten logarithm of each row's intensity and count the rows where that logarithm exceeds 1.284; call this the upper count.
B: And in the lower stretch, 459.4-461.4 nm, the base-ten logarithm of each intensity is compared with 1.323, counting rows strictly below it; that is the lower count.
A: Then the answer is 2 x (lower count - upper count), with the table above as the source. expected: -10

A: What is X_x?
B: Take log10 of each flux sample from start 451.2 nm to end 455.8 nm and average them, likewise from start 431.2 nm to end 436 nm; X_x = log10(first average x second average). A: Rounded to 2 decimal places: 0.22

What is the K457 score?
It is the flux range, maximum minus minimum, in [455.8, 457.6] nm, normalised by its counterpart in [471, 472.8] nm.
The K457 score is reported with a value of 0.63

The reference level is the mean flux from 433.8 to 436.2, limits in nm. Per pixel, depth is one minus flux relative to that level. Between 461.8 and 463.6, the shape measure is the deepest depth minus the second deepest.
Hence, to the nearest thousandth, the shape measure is 0.014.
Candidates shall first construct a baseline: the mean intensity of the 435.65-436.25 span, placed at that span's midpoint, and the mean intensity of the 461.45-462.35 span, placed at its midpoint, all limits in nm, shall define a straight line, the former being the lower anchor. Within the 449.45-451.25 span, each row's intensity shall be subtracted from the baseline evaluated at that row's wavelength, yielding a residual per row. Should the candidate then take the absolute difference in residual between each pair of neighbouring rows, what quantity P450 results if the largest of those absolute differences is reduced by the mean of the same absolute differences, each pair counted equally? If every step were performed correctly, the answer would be 1.6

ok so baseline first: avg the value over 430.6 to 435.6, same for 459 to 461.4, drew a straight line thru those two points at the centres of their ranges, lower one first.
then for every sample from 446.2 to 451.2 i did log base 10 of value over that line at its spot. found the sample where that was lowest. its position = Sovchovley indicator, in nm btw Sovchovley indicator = 449.00 nm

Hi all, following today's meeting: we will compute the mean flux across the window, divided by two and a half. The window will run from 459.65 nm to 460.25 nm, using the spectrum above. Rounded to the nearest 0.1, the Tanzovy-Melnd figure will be 8.9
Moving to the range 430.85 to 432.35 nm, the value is 6.6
